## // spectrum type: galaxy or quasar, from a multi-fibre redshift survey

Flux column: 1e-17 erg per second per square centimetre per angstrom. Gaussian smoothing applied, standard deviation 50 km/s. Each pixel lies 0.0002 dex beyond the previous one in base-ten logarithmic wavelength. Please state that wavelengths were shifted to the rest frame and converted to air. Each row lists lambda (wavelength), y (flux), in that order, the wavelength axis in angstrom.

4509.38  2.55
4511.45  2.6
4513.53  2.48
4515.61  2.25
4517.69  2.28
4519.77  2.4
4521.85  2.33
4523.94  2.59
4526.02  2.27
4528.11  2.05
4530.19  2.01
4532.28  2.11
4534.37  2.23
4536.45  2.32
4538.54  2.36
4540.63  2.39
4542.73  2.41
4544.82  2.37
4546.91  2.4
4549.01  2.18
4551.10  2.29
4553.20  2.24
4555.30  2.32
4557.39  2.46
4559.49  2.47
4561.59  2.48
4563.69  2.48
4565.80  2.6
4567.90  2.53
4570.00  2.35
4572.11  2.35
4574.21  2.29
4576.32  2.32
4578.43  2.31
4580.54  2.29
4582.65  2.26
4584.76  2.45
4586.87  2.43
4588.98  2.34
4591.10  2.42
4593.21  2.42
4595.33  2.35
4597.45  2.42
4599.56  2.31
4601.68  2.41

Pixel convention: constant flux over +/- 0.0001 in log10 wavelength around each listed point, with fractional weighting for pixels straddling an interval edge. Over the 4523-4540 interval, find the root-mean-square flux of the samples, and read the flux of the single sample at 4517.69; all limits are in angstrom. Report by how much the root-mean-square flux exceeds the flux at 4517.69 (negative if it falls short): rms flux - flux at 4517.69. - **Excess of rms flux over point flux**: -0.031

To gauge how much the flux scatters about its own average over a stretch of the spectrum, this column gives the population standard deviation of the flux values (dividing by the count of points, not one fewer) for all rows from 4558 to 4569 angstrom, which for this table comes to 0.05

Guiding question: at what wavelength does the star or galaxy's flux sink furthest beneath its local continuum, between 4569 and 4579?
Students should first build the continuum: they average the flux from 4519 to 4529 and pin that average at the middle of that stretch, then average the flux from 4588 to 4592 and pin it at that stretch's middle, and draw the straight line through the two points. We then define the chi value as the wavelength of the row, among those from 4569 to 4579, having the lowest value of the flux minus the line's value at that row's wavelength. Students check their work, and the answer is 4574.21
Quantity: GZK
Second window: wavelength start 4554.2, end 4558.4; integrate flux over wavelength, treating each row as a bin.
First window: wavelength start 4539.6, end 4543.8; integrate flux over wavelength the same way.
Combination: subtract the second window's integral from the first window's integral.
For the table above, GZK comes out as 0.0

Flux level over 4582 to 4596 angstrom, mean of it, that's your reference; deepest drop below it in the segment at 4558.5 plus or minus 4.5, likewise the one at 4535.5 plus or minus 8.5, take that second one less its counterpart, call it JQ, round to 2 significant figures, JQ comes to 0.31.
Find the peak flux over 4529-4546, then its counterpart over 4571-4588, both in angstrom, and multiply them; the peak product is 5.9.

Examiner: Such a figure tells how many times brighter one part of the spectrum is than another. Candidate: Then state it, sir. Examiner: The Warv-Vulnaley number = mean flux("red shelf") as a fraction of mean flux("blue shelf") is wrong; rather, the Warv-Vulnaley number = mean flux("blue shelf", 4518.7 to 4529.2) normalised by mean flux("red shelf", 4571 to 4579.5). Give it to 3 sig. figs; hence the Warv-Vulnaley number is 1.00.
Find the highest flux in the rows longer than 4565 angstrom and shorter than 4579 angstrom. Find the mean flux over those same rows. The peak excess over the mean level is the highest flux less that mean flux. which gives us 0.21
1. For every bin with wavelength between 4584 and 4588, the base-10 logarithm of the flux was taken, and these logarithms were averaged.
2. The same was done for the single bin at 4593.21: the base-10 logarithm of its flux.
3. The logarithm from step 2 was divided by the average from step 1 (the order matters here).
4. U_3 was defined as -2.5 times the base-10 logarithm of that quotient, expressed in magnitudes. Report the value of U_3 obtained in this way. 0.010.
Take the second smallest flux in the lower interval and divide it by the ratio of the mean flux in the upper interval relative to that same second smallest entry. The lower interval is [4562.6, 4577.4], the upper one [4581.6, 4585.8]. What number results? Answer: 2.29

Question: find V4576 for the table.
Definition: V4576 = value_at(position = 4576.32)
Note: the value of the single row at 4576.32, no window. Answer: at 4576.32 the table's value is 2.32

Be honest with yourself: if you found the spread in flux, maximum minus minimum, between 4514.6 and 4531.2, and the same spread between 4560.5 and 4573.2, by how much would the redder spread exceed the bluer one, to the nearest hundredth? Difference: -0.33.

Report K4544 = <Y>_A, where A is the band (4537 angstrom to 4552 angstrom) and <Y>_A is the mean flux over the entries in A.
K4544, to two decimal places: 2.34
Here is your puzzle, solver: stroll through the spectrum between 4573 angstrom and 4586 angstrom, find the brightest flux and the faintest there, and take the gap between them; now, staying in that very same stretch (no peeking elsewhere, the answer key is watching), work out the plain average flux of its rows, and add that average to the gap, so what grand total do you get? 2.51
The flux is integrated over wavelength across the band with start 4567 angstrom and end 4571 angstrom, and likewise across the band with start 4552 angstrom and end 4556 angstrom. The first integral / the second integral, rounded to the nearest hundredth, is 1.07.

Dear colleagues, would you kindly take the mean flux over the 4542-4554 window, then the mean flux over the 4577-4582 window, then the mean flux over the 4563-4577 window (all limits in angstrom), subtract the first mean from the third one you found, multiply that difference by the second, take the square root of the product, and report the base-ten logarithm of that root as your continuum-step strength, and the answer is -0.31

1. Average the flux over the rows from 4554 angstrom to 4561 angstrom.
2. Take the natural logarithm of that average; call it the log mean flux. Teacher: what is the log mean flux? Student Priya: 0.88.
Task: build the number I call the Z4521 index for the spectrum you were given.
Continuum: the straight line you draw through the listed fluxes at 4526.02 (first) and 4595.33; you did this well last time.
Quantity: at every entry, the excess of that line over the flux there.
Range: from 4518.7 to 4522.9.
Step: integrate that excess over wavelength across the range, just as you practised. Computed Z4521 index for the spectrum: -0.42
